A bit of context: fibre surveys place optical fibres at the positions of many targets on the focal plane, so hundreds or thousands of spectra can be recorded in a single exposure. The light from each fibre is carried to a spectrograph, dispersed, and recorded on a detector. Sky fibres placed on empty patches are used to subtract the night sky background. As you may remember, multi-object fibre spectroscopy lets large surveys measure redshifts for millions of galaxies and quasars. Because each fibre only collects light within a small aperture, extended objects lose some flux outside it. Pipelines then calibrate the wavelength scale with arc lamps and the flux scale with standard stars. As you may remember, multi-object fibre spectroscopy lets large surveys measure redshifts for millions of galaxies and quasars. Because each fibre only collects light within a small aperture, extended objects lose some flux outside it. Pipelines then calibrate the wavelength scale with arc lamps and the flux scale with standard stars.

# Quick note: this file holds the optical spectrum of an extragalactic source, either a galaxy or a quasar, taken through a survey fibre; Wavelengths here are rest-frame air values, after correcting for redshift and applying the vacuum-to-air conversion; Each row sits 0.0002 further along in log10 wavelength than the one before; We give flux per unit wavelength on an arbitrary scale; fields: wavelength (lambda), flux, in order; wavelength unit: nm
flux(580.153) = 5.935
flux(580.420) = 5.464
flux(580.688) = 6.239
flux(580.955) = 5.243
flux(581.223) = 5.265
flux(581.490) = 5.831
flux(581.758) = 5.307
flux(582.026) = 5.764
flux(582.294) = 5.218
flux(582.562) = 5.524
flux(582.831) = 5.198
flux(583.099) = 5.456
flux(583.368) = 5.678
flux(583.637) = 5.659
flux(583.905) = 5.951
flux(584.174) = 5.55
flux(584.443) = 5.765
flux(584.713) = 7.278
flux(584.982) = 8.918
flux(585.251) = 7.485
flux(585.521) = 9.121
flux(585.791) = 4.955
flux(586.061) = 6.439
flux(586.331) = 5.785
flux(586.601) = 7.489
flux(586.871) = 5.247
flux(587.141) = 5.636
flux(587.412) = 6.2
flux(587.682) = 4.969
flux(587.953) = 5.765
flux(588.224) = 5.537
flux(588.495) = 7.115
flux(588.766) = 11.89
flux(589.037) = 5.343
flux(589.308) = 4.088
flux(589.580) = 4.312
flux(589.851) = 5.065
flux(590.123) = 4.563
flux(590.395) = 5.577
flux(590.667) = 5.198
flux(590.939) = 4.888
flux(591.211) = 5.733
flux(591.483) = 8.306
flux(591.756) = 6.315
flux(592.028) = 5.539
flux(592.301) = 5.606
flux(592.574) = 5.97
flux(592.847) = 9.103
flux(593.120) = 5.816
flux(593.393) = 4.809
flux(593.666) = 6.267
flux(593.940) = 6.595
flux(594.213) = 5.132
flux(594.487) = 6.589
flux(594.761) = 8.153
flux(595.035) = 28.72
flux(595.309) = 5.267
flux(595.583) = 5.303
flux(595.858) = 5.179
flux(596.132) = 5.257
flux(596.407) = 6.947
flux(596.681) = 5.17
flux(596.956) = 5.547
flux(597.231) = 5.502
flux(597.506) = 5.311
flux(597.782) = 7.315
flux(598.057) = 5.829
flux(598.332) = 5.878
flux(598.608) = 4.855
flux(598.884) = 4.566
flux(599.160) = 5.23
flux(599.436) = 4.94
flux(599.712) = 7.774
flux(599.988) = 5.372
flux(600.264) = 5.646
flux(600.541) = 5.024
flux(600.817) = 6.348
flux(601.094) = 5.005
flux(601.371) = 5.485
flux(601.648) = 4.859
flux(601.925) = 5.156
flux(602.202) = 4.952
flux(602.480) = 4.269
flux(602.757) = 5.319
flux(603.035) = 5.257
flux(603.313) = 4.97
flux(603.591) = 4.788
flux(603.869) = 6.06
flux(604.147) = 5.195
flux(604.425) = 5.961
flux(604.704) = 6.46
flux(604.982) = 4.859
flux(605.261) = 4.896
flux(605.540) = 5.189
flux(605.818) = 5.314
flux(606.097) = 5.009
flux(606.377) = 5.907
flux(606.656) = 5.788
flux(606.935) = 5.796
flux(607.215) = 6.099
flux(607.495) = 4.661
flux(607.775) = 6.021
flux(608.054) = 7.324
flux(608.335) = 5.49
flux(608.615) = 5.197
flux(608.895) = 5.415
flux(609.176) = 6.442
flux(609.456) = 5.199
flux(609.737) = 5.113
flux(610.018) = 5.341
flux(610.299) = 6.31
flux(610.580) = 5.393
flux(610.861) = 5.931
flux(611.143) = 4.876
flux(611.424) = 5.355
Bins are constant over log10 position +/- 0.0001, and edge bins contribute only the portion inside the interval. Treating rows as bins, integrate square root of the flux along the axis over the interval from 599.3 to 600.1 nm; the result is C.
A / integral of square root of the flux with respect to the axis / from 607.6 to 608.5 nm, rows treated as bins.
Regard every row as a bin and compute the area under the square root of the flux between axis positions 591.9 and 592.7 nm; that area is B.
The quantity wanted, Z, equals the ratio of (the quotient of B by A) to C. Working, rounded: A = 2.23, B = 1.91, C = 1.96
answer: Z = 0.44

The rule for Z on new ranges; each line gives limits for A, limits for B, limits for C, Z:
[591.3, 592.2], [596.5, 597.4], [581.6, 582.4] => 0.49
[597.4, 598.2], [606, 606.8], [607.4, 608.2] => 0.49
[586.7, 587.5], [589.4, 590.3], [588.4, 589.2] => 0.45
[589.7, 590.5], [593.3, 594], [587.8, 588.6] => 0.48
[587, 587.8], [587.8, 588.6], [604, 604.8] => 0.54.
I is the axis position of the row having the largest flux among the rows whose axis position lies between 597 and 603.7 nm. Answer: 599.712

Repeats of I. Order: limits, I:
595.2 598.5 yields 597.782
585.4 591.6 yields 588.766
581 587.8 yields 585.521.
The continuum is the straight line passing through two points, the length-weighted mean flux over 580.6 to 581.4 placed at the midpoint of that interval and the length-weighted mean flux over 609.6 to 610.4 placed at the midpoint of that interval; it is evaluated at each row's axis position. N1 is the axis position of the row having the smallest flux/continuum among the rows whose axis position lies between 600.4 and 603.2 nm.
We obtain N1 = 602.480 nm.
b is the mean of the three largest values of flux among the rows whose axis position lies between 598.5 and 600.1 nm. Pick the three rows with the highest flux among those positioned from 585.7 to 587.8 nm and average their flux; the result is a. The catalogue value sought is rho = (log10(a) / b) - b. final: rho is -6.0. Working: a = 6.71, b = 6.1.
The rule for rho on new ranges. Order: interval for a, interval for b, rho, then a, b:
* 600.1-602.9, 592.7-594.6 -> -7.3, 5.83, 7.4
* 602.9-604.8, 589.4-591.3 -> -5.4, 6.16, 5.5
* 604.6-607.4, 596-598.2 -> -6.6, 6.16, 6.7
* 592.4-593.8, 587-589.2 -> -8.3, 7.11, 8.4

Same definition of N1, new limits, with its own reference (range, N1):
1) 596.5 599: 598.884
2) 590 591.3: 590.123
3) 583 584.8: 583.099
